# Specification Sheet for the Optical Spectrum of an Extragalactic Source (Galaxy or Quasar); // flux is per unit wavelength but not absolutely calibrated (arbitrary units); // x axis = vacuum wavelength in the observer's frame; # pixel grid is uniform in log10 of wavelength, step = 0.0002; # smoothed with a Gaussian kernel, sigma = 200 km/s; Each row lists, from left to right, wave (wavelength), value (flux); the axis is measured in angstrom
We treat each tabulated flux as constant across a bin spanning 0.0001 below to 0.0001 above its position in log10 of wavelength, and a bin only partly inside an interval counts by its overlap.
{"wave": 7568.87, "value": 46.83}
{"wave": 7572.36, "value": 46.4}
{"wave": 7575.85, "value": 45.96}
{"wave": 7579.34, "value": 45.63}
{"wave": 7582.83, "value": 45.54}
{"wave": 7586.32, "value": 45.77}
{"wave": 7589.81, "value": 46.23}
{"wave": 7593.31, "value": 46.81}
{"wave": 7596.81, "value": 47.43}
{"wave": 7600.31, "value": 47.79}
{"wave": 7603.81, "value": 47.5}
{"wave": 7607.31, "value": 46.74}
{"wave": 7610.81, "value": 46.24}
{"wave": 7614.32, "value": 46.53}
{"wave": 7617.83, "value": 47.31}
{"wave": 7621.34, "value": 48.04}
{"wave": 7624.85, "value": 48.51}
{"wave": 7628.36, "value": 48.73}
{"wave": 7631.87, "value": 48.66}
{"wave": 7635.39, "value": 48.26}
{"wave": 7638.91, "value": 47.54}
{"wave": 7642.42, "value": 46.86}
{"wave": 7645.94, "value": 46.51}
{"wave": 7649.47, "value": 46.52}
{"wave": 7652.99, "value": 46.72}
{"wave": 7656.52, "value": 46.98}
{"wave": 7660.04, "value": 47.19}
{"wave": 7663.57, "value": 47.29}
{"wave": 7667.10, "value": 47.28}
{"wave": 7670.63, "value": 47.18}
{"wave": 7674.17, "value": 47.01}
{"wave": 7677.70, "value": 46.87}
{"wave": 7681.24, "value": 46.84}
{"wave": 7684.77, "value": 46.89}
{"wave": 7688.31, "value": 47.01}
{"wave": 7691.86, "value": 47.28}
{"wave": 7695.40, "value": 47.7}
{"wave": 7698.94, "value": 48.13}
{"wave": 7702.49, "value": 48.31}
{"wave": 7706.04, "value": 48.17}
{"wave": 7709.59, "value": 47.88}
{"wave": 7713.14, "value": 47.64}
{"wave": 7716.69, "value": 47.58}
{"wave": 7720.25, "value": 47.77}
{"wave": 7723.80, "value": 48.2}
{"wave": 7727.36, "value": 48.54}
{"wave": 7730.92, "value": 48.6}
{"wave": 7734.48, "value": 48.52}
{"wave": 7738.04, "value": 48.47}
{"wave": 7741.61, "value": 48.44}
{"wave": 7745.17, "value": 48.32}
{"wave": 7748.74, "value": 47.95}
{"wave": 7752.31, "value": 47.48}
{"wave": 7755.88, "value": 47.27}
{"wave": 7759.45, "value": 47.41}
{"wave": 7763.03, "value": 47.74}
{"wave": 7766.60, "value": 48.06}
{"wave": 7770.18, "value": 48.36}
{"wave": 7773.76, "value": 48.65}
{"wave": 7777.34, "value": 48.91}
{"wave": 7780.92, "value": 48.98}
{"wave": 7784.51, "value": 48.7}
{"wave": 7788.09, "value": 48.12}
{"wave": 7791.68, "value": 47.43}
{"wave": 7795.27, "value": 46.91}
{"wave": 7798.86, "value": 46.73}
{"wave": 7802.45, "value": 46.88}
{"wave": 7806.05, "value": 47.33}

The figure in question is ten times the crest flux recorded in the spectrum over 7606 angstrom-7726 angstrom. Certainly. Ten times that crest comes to 487.3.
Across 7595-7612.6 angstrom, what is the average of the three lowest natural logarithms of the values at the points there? 3.85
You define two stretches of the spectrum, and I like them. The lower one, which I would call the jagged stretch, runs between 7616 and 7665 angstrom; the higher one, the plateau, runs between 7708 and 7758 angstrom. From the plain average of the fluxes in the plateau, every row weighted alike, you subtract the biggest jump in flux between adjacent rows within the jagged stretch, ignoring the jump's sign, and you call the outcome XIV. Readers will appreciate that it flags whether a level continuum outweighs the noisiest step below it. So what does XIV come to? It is 47.3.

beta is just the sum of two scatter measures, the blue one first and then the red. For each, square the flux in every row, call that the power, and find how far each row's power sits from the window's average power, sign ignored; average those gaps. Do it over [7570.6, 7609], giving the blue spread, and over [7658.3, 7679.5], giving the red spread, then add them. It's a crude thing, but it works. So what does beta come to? 74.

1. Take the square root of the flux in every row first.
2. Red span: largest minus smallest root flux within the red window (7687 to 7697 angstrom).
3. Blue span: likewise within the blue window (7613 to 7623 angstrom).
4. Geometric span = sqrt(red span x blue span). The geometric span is 0.07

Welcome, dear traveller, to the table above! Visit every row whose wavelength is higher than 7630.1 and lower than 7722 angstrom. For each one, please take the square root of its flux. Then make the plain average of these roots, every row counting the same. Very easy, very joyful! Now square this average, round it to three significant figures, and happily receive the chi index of 47.4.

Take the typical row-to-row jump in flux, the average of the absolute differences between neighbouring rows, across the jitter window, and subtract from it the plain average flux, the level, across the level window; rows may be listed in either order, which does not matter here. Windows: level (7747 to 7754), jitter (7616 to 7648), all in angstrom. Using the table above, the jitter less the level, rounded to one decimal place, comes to -47.3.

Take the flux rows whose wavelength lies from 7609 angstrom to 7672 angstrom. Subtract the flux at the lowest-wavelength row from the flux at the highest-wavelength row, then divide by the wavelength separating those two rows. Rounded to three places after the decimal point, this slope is 0.016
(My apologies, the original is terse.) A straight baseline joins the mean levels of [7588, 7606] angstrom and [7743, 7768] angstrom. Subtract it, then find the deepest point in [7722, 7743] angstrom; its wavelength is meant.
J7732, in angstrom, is 7723.80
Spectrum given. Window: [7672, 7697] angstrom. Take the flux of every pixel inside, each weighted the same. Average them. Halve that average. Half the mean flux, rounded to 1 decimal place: 23.5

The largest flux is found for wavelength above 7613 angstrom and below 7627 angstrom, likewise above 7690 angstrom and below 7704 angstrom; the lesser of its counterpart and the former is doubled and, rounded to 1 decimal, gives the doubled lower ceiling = 96.6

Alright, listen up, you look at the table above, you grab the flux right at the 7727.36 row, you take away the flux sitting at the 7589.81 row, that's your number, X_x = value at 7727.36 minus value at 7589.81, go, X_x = 2.3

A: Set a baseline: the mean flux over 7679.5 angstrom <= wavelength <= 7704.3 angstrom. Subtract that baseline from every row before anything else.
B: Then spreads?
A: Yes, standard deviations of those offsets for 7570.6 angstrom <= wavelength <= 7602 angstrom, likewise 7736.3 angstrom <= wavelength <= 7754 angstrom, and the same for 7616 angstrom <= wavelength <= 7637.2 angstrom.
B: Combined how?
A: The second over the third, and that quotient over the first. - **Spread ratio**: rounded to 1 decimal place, 1.0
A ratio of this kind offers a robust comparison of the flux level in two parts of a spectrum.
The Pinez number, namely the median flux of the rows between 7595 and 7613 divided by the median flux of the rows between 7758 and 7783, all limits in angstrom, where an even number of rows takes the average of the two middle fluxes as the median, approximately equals 0.98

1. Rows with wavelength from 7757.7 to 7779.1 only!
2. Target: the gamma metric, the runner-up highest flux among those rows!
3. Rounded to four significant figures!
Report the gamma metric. 48.65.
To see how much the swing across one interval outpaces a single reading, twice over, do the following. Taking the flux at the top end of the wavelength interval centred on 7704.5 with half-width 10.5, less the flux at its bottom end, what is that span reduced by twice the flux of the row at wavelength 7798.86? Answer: -93.5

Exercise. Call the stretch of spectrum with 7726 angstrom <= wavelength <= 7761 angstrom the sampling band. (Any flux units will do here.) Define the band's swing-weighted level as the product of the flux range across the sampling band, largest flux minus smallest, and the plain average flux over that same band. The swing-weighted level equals 64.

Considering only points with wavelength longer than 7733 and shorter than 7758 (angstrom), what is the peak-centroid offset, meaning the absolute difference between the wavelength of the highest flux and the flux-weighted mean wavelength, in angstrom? 10.6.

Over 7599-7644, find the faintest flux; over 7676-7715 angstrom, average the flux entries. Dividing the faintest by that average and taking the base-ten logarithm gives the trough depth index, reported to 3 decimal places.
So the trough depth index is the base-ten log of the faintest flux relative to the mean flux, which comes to -0.012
